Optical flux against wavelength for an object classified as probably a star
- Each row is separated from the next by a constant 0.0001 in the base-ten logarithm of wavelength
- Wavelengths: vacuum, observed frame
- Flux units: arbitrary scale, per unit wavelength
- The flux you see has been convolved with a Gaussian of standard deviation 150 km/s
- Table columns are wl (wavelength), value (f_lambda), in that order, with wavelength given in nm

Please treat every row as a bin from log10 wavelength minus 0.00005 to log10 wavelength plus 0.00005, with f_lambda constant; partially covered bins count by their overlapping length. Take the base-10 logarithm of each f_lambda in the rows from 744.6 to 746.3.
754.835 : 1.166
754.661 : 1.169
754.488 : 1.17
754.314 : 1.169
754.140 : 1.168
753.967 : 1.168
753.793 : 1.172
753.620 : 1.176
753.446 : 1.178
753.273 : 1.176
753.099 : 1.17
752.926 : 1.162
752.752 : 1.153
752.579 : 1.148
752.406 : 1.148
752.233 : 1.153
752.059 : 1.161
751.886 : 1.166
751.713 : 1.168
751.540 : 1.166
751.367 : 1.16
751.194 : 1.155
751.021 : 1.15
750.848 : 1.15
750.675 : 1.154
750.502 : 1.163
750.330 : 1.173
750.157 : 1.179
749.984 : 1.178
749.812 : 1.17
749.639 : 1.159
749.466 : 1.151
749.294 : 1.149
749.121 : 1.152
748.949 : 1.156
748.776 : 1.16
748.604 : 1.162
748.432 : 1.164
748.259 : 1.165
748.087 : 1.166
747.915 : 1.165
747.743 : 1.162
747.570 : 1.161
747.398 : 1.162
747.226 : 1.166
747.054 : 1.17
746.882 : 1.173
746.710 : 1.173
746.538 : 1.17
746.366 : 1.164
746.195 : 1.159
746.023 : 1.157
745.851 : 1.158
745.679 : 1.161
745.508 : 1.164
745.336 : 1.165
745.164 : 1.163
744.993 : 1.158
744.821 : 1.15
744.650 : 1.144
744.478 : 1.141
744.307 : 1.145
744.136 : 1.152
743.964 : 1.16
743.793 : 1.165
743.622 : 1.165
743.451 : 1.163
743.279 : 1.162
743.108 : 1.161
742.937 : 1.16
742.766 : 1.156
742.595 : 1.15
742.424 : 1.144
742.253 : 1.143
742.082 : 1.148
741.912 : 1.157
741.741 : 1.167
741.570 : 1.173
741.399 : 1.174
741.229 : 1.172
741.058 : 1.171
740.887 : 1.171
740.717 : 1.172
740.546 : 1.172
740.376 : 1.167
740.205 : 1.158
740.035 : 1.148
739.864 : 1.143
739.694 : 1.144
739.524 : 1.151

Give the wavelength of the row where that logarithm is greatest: 745.336 nm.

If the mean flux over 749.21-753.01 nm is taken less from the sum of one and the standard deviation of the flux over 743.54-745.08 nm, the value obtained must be -0.151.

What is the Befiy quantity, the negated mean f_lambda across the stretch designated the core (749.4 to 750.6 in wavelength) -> -1.168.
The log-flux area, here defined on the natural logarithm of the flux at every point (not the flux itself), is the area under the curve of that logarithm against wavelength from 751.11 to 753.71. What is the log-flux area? 0.392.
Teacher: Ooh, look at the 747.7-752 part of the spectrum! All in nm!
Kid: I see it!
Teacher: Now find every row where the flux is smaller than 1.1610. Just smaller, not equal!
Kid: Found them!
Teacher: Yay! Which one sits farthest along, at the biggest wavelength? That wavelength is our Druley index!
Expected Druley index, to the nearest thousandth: 751.367 nm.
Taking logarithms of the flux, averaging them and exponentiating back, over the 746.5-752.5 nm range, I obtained 1.16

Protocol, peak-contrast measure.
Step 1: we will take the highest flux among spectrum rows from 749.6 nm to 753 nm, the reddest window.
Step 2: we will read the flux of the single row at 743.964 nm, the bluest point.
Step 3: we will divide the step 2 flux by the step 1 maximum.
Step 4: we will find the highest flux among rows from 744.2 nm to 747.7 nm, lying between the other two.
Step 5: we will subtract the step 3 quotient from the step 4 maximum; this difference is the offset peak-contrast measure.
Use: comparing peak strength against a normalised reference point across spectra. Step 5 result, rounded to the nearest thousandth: 0.189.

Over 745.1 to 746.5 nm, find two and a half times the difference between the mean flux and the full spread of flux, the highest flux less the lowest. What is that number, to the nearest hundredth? 2.88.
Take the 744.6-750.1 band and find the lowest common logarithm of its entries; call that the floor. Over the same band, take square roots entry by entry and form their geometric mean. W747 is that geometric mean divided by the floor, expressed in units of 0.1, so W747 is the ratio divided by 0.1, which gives 184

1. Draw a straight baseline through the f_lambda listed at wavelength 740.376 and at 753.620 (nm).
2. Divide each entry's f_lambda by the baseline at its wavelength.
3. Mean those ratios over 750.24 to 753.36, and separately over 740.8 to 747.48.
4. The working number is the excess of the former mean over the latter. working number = -0.0050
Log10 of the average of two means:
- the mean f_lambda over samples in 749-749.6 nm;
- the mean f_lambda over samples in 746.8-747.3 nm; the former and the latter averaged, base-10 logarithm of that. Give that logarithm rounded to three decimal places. 0.065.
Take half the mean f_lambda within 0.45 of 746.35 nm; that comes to 0.582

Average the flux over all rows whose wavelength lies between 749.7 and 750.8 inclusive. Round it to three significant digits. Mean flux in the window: 1.17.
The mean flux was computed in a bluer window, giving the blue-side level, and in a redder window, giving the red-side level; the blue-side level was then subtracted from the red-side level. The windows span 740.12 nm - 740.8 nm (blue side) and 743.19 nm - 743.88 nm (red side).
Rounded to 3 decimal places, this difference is -0.003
